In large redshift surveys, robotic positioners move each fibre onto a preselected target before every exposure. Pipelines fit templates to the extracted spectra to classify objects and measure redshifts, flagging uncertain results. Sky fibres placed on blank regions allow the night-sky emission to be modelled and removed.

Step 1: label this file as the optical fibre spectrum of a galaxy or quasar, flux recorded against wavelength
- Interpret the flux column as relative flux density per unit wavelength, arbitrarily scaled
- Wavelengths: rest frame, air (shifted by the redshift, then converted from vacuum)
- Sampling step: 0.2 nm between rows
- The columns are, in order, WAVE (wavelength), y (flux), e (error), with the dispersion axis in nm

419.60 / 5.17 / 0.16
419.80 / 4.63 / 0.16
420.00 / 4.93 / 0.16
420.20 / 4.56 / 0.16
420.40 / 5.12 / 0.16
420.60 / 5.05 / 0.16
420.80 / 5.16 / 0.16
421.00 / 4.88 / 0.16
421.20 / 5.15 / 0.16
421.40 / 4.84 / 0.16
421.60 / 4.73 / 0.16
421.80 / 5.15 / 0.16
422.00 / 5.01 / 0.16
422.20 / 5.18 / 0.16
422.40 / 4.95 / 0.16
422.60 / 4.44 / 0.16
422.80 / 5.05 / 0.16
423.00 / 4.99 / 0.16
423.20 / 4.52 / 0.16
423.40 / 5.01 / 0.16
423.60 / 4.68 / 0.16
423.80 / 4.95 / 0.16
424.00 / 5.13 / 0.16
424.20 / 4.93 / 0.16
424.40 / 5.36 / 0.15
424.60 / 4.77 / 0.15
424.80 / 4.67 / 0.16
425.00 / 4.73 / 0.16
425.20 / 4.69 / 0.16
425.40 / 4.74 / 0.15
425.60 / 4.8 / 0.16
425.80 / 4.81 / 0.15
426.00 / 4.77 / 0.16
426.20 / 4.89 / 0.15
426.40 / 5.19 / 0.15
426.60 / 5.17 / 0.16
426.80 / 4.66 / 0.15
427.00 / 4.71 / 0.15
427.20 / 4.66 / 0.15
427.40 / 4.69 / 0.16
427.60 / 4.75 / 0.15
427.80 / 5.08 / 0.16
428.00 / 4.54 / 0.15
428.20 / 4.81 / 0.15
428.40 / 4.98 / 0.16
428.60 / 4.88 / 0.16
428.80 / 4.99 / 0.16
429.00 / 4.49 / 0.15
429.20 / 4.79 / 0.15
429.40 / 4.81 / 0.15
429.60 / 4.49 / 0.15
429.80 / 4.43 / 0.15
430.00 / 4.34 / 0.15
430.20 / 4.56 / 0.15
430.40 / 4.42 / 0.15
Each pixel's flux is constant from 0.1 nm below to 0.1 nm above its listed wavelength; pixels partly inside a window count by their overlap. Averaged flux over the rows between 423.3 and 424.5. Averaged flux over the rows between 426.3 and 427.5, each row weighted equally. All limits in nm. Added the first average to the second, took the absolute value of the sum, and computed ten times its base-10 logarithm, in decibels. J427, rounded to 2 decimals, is 9.94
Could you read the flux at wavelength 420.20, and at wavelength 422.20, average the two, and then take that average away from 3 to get -1.87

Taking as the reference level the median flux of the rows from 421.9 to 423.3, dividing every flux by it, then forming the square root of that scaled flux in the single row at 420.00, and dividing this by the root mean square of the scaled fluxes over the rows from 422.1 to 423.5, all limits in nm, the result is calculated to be 1.02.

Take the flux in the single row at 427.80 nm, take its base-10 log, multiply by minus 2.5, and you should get -1.76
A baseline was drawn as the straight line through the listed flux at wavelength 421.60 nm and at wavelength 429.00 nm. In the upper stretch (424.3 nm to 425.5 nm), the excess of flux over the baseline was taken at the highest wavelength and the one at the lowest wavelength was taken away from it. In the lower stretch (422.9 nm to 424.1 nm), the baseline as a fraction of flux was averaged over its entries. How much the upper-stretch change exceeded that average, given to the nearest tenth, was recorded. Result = -1.5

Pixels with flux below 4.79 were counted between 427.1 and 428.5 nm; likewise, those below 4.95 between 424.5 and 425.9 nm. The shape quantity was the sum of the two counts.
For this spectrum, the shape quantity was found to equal 11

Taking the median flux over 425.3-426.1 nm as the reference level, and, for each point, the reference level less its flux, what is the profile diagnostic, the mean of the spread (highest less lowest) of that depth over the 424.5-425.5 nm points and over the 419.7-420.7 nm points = 0.33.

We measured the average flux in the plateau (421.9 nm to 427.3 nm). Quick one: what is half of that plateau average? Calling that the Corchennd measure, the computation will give 2.434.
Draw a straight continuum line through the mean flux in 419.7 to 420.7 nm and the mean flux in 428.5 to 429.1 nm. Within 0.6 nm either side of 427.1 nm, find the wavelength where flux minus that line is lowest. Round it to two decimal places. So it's 426.80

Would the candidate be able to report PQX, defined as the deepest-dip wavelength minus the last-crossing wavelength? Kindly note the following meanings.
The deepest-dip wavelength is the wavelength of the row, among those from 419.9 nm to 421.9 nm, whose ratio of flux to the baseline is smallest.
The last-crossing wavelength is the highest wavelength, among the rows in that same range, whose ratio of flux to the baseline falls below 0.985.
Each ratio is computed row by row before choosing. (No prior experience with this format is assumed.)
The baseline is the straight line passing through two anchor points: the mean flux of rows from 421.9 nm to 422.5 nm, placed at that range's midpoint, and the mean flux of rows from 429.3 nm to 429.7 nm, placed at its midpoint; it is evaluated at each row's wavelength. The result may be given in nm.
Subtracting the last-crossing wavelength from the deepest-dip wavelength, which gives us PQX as -1.40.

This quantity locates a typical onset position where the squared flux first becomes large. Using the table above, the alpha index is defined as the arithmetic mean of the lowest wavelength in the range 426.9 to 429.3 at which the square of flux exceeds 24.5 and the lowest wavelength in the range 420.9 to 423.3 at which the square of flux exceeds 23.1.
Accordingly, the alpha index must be 424.40 nm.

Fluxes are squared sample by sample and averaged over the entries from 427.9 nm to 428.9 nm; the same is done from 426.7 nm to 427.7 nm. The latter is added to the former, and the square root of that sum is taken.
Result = 6.74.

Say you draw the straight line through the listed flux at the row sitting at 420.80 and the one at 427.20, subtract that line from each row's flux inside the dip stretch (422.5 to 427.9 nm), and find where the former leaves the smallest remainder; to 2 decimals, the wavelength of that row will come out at 422.60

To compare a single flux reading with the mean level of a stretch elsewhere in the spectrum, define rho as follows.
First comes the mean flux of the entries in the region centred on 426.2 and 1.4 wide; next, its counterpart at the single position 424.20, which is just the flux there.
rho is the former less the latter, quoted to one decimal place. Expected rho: 0.0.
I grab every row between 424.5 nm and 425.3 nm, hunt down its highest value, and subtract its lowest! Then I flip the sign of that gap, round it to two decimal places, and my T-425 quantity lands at -0.10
